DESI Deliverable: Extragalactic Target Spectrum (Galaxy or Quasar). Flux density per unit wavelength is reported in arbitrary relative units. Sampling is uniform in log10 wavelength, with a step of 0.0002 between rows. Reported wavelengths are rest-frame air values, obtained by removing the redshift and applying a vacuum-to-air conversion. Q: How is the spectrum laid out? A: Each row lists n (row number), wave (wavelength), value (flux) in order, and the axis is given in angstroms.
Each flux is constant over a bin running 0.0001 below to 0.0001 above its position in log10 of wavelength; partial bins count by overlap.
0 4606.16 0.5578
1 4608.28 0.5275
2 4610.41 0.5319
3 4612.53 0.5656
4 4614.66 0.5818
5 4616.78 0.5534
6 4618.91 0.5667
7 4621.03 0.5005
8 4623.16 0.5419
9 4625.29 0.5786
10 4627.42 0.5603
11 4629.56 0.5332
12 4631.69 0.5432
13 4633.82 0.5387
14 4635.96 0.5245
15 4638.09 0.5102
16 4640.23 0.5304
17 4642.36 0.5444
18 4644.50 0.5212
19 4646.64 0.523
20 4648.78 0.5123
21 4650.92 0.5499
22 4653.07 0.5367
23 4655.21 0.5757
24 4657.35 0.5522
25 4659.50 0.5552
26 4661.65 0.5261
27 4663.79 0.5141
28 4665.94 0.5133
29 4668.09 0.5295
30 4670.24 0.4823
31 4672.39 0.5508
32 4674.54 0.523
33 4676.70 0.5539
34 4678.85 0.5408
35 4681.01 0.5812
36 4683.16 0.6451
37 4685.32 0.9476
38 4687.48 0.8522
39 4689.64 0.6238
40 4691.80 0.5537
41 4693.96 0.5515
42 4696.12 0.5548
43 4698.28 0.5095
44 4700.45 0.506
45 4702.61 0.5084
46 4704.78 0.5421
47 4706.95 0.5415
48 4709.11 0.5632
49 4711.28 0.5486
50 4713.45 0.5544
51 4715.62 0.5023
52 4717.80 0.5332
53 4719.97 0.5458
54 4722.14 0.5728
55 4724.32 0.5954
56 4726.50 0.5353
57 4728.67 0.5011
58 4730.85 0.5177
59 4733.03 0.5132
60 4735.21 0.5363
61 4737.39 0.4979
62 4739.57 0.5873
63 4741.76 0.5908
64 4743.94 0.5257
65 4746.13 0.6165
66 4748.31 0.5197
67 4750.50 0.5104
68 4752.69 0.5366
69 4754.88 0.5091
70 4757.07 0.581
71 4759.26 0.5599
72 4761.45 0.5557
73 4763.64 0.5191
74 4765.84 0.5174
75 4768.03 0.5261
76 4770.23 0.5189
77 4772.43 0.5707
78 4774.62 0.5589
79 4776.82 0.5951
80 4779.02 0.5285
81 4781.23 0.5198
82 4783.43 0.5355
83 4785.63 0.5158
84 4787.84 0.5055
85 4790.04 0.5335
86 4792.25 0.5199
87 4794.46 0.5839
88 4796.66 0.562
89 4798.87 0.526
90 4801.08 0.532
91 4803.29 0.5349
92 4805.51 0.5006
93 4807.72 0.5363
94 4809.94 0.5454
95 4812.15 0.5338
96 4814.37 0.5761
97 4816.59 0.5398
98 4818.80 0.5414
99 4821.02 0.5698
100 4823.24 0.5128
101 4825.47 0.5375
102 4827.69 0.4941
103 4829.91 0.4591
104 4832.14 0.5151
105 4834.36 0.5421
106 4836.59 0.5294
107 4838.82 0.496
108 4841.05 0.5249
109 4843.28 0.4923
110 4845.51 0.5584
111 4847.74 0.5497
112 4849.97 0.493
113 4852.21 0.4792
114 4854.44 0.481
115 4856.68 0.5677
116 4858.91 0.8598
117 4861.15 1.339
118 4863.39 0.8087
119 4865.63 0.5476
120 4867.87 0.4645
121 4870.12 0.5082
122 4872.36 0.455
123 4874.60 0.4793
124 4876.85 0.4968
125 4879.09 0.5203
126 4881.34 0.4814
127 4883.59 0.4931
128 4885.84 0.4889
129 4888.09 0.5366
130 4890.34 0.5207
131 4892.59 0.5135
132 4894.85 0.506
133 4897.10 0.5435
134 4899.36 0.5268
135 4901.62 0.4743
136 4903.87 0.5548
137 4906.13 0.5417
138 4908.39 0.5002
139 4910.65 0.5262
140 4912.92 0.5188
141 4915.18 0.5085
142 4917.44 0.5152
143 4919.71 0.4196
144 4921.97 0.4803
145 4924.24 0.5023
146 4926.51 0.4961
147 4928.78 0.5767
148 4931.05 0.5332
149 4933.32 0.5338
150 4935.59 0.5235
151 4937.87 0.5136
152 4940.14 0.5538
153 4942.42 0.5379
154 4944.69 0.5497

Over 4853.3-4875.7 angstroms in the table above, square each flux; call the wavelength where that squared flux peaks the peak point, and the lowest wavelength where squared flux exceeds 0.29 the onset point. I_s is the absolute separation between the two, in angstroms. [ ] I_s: 4.5 angstroms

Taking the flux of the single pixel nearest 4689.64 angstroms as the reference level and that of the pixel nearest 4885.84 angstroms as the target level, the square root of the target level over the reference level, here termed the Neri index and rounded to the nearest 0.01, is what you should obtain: 0.89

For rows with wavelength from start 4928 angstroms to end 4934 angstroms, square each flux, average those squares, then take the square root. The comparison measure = 0.548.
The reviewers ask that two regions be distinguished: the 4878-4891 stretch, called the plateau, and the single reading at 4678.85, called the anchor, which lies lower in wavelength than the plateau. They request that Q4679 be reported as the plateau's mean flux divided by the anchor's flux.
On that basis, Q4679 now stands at 0.94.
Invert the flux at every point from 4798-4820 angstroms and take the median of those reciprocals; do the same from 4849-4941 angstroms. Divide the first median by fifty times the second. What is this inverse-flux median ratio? 0.0192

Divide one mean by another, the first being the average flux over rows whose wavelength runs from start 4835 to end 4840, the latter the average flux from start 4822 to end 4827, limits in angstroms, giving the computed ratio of 0.98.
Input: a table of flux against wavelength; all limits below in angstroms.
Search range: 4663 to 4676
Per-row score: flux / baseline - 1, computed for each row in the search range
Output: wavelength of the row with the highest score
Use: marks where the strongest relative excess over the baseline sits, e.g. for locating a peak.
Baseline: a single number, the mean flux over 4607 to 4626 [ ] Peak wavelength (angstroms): 4672.39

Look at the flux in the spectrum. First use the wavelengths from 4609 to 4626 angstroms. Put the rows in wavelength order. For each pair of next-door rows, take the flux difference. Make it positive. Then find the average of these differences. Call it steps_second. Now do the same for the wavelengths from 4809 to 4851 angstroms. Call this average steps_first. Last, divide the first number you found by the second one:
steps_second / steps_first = 1.01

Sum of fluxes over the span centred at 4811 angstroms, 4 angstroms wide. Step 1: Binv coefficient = 1.08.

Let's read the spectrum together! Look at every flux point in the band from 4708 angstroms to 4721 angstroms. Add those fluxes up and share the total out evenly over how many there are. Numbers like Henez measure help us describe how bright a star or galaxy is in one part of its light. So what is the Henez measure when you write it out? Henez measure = 0.541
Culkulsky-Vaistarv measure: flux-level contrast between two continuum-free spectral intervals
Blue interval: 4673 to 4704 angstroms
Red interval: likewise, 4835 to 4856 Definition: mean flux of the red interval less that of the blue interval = -0.09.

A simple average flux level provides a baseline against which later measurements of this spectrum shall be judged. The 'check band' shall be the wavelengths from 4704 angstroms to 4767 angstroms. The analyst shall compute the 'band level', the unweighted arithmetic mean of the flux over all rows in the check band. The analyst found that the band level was 0.542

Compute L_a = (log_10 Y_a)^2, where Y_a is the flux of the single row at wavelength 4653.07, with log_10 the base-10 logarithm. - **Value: 0.073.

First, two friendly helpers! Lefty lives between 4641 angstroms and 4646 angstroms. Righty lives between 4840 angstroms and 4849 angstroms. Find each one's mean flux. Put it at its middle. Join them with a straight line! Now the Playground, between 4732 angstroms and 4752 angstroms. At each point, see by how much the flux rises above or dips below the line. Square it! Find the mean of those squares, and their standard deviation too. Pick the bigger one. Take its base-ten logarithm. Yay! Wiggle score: -2.6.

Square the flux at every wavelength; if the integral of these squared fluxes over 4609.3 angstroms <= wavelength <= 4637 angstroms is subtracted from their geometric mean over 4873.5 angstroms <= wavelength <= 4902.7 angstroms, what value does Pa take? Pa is -8.06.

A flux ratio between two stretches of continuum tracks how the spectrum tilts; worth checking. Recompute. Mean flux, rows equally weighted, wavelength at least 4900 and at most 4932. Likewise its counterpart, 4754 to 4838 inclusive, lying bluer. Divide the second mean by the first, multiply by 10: 10.5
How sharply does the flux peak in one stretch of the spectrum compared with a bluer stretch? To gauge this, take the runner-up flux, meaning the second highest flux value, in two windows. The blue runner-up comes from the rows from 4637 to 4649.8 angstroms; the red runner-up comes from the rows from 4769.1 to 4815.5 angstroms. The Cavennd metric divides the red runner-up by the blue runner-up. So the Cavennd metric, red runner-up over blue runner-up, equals 1.10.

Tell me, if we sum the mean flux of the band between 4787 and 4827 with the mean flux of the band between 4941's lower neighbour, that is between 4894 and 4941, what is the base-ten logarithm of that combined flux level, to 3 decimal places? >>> 0.023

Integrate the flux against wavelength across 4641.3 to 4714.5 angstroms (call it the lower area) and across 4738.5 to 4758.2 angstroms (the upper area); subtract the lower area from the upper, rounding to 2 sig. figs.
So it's -30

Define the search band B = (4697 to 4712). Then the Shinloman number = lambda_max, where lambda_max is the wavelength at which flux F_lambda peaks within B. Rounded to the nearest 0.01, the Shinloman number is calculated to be 4709.11 angstroms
